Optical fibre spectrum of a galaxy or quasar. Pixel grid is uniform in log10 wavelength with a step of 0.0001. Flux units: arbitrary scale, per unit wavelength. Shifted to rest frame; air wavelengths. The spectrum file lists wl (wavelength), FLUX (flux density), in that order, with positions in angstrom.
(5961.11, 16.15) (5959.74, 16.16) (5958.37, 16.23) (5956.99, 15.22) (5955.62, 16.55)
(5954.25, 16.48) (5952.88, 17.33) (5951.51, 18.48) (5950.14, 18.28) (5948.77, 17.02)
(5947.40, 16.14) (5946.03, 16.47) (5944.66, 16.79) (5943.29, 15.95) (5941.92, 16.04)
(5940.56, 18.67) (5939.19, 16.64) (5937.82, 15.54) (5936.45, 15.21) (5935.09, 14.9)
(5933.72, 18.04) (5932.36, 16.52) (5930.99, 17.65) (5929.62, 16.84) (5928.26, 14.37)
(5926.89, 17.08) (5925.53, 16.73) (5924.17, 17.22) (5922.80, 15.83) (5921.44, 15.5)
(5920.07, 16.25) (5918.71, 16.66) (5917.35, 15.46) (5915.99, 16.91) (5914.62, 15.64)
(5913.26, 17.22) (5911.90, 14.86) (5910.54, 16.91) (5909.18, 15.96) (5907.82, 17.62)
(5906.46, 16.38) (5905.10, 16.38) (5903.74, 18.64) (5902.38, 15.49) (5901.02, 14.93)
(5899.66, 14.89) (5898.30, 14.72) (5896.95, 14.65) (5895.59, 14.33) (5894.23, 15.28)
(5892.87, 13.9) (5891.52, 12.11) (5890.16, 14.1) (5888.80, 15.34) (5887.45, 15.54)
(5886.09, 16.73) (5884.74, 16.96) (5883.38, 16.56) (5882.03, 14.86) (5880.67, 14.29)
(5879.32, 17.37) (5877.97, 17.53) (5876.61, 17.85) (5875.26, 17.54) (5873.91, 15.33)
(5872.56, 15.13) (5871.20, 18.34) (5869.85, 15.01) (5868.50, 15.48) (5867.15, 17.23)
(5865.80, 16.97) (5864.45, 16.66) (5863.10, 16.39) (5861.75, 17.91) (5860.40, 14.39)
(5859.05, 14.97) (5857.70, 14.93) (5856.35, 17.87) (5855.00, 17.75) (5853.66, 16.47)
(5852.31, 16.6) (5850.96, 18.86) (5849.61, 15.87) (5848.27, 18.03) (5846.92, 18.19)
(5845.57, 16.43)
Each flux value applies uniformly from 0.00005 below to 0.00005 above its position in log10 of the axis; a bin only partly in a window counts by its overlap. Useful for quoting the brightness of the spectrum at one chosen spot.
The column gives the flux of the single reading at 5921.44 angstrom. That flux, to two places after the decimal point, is 15.50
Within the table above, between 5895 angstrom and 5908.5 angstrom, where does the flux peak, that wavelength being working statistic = 5903.74 angstrom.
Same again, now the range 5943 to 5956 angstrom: 5951.51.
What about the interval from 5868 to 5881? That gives 5871.20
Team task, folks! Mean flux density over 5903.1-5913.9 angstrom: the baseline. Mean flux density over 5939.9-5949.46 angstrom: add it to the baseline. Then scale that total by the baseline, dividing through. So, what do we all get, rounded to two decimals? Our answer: 2.00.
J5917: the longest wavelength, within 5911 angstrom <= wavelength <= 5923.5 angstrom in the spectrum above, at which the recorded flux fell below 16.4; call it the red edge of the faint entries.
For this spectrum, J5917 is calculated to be 5922.80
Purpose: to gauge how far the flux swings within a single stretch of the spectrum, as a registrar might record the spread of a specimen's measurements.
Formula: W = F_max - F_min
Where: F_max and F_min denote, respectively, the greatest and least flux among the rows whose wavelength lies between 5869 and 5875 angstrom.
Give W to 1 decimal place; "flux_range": 3.3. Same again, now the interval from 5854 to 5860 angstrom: 2.9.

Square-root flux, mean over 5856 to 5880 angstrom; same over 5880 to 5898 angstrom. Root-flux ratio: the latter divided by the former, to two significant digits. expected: 0.95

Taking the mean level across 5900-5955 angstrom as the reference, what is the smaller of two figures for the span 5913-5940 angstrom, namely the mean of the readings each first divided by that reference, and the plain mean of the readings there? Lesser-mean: 0.987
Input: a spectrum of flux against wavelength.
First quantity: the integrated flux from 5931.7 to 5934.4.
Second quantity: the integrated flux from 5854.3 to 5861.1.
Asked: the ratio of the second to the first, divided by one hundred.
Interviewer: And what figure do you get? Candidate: 0.023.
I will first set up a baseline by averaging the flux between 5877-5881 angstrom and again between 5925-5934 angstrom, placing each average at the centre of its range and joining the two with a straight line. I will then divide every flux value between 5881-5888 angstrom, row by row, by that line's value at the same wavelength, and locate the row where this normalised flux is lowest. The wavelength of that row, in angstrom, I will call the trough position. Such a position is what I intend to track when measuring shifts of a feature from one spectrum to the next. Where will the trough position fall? 5882.03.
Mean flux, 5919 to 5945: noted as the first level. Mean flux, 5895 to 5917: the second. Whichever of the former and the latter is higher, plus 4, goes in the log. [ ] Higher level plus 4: 20.41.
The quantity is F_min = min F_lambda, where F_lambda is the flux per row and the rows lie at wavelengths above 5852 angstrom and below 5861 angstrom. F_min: 14.39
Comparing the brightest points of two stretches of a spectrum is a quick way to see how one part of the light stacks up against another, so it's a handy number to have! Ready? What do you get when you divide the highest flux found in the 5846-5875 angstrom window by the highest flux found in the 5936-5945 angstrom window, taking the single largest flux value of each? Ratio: 1.01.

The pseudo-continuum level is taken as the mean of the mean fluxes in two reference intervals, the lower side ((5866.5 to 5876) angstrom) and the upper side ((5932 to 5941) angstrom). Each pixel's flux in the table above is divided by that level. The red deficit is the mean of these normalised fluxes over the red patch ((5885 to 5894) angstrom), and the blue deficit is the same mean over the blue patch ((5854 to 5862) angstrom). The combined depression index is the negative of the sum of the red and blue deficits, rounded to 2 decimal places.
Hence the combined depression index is -1.89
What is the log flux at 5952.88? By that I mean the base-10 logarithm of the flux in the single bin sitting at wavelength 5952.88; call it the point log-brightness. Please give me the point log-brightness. 1.24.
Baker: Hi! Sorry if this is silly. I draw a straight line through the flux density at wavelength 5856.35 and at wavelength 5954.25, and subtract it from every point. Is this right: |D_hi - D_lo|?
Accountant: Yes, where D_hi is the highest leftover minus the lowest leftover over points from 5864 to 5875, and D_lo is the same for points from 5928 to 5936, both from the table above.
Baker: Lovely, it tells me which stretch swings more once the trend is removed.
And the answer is 0.40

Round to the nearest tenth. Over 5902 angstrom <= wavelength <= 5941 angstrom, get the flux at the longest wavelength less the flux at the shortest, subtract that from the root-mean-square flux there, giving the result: 13.3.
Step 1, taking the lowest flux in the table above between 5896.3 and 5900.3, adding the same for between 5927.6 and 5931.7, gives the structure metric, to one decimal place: 29.0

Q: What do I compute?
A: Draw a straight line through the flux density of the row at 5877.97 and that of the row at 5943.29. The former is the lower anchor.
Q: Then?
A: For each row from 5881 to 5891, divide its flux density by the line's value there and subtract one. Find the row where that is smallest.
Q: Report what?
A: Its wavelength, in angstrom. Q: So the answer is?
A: 5890.16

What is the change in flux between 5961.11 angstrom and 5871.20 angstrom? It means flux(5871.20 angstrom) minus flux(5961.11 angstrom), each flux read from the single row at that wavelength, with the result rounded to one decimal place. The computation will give 2.2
